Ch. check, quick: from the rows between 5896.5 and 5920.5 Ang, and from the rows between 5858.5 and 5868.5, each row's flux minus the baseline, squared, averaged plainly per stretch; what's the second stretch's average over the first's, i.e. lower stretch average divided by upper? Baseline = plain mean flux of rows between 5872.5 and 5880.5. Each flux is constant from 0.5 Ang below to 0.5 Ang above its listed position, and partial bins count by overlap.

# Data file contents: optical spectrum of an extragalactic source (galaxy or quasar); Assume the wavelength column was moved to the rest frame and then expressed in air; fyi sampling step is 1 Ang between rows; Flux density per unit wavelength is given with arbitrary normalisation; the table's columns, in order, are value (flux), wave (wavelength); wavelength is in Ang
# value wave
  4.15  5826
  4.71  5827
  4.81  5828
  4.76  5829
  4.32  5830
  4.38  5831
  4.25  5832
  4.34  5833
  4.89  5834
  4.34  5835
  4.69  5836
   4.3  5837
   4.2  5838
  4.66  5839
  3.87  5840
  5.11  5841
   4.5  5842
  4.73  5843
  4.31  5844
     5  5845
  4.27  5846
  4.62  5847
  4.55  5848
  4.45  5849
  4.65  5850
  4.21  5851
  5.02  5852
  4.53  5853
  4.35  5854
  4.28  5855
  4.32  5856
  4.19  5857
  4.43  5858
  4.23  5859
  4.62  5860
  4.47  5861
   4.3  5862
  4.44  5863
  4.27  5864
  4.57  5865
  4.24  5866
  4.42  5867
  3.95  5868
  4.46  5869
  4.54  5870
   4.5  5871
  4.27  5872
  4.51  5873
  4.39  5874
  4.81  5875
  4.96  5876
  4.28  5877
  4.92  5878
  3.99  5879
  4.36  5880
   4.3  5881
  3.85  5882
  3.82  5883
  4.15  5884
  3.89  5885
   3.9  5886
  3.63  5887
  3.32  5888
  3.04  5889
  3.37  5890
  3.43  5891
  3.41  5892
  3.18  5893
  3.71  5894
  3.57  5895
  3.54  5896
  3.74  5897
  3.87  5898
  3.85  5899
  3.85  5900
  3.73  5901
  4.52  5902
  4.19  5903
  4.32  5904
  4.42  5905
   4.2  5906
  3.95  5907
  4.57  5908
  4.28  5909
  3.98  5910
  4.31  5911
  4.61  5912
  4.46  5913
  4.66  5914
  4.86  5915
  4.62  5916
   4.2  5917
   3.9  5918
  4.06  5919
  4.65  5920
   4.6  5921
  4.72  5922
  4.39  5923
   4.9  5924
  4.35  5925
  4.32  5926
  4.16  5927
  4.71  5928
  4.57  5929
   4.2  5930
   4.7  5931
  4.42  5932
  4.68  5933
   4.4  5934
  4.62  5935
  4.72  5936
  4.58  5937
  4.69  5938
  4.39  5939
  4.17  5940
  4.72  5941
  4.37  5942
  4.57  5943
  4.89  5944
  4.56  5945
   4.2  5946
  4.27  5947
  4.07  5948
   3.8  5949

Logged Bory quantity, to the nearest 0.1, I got 0.3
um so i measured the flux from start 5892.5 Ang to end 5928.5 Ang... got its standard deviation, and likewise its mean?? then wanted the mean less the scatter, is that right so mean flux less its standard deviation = 3.81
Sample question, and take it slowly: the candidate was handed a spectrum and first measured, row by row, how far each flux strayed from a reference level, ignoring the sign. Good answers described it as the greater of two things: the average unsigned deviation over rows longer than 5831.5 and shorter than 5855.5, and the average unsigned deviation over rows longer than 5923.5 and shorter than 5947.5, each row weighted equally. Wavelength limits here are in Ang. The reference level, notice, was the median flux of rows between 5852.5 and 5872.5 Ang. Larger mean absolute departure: 0.2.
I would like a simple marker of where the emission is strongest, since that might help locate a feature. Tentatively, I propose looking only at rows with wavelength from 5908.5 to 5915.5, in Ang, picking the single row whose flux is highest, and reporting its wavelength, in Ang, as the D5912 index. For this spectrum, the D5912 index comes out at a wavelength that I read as 5915 Ang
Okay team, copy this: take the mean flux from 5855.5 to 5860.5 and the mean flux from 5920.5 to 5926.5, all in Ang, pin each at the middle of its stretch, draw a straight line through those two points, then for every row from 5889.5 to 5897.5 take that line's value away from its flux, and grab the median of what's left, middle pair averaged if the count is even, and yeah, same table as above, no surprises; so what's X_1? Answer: -1.0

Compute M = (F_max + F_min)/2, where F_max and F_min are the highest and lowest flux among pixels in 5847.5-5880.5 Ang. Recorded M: 4.5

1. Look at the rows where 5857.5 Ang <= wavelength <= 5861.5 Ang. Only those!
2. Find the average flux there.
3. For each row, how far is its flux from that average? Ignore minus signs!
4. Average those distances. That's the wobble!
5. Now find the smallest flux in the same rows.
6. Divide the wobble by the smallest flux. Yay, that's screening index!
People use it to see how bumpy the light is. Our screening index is 0.025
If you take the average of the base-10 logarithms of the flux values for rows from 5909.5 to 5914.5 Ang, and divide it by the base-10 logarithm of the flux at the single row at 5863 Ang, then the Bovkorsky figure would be 0.99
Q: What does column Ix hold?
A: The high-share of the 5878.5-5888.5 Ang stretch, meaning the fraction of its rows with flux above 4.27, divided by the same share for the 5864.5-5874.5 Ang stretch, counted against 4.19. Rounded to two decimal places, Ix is 0.22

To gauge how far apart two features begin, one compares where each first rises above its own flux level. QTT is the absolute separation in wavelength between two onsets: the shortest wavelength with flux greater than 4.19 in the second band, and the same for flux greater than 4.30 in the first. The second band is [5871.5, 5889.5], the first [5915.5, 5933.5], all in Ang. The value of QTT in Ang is 44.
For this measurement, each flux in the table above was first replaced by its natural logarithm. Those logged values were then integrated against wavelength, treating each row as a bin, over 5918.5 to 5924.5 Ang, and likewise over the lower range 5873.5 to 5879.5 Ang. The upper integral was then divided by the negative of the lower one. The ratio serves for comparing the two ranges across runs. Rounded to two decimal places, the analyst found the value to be -1.00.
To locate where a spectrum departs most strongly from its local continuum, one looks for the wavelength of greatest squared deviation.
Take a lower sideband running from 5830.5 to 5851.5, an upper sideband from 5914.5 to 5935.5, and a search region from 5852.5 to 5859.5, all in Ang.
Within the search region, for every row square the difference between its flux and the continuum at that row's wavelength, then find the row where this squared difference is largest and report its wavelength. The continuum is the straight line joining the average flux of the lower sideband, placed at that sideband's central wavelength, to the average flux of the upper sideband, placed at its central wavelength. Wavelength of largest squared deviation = 5857 Ang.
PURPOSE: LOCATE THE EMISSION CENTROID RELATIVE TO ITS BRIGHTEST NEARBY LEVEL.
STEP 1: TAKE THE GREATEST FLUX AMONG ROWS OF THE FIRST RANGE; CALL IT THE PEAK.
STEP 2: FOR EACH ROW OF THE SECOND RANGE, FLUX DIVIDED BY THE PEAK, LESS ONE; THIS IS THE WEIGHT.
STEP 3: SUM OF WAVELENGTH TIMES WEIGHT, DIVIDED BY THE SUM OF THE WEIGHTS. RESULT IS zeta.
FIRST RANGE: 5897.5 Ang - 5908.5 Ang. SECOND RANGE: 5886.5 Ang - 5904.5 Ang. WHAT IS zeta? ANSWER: 5893.7 Ang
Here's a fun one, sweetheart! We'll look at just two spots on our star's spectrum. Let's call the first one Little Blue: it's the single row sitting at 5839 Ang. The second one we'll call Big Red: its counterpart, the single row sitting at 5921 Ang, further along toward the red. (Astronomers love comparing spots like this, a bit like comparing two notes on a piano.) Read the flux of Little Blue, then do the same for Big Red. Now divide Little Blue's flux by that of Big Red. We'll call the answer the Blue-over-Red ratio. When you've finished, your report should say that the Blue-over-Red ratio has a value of 1.01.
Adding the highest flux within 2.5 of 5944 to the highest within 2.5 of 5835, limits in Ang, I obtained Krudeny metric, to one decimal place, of 9.8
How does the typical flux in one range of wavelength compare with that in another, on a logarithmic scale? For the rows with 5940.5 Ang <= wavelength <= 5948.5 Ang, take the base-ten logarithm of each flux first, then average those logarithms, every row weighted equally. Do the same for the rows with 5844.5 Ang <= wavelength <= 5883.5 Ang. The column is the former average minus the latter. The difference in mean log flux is 0.0038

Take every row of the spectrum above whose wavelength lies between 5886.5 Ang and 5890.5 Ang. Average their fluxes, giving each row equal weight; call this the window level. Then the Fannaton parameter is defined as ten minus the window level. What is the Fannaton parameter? 6.7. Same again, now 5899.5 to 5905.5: 5.8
